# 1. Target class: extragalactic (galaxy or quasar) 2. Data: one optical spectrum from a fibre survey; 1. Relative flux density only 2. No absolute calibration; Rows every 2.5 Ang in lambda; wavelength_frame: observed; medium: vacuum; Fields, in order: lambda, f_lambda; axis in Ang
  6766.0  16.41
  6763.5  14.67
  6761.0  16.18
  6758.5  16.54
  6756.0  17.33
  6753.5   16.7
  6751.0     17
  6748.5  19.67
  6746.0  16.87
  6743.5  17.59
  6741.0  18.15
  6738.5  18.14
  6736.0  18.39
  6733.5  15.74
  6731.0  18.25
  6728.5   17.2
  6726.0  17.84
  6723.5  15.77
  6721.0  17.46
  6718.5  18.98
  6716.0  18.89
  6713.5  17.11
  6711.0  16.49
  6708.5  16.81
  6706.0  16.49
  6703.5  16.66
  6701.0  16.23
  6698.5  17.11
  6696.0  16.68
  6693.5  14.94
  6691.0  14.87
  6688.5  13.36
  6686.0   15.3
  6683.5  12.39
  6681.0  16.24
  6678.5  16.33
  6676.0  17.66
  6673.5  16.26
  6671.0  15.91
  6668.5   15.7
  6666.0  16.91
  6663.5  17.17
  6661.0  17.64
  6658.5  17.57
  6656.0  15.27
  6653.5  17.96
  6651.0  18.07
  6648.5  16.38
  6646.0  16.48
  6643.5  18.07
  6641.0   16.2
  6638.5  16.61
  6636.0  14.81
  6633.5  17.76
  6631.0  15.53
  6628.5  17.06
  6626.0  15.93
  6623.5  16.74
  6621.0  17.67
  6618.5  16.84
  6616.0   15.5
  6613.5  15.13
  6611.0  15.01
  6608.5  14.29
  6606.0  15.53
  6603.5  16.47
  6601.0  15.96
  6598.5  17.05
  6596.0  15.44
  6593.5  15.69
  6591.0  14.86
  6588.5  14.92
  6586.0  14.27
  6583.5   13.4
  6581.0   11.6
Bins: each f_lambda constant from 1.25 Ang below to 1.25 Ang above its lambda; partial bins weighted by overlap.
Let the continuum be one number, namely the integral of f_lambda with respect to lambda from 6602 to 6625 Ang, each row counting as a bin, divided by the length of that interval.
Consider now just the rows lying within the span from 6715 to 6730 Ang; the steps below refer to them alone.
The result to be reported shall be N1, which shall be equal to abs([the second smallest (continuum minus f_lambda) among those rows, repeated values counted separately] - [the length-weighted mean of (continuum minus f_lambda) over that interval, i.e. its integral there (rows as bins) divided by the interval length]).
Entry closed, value 1.21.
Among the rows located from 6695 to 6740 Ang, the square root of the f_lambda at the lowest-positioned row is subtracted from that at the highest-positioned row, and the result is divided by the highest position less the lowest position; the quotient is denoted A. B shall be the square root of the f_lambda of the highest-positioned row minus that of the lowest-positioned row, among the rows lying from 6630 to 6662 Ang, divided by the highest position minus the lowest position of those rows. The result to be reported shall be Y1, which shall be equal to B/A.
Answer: 2.1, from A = 0.0041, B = 0.009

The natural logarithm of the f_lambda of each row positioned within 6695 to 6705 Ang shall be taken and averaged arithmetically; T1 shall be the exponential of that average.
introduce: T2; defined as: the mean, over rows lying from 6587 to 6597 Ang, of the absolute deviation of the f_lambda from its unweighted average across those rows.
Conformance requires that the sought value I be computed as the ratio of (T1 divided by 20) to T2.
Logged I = 2.47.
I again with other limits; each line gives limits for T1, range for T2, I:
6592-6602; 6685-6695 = 1.27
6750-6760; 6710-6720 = 0.79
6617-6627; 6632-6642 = 1.00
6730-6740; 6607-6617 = 2.54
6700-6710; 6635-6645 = 0.90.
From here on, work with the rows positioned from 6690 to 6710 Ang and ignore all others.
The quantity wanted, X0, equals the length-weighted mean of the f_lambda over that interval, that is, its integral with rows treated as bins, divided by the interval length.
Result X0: 16.2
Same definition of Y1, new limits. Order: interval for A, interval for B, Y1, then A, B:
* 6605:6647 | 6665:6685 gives -11.4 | 0.0030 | -0.034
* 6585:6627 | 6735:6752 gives -2.1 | 0.0053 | -0.011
